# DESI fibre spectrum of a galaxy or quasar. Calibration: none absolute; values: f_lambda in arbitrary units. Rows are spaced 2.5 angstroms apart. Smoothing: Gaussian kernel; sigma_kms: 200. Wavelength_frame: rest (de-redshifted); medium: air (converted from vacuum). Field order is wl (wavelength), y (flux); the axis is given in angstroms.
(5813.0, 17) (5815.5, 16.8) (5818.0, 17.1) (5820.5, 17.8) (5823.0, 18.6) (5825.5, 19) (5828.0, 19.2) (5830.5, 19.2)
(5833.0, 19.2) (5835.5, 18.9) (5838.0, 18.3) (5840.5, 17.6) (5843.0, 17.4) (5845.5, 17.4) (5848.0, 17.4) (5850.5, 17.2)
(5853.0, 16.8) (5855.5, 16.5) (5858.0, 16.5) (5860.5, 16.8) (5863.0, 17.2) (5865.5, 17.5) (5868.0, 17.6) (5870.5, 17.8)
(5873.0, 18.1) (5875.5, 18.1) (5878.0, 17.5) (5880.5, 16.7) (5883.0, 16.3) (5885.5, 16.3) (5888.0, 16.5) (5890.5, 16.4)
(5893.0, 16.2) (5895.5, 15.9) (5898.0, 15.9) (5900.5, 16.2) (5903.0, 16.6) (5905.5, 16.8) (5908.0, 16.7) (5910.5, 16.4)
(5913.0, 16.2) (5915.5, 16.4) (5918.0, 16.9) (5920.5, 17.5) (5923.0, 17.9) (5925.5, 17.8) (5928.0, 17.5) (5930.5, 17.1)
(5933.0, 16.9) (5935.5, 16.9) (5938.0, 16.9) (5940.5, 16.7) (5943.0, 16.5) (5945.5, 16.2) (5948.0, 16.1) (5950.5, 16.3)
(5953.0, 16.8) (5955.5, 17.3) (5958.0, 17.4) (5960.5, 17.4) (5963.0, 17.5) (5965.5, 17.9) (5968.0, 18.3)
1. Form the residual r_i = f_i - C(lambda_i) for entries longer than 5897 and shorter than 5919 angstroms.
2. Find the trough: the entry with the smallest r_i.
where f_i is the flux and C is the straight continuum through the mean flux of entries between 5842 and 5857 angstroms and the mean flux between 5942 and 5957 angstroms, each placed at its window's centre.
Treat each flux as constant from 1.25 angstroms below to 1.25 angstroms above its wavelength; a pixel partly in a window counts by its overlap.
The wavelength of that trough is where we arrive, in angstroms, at 5898.0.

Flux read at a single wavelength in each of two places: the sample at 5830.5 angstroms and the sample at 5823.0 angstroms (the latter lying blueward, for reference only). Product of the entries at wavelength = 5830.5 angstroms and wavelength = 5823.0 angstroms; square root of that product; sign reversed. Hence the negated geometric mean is -18.9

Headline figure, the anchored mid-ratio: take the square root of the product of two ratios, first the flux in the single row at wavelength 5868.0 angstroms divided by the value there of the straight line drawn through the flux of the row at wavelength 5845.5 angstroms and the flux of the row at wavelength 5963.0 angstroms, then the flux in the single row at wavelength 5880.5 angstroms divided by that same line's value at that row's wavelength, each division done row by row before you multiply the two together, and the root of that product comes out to 0.98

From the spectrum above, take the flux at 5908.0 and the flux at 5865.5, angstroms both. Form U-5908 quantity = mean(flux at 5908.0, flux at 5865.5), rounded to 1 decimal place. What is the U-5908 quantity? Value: 17.1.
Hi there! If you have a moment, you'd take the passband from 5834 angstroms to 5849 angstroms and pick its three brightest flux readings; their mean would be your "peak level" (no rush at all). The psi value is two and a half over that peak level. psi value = 0.137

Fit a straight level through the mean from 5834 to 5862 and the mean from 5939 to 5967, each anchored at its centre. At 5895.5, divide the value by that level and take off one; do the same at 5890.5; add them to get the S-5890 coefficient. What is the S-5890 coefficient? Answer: -0.12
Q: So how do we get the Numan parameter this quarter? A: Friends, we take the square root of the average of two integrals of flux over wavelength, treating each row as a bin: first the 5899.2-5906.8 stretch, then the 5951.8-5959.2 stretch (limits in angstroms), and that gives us 11.2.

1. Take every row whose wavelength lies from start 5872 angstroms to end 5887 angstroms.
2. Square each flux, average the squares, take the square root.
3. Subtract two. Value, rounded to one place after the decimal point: 15.2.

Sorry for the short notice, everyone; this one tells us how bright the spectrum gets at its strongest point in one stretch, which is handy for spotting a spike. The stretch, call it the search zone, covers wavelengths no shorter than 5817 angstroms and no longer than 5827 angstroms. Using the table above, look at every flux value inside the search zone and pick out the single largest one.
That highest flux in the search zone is 19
